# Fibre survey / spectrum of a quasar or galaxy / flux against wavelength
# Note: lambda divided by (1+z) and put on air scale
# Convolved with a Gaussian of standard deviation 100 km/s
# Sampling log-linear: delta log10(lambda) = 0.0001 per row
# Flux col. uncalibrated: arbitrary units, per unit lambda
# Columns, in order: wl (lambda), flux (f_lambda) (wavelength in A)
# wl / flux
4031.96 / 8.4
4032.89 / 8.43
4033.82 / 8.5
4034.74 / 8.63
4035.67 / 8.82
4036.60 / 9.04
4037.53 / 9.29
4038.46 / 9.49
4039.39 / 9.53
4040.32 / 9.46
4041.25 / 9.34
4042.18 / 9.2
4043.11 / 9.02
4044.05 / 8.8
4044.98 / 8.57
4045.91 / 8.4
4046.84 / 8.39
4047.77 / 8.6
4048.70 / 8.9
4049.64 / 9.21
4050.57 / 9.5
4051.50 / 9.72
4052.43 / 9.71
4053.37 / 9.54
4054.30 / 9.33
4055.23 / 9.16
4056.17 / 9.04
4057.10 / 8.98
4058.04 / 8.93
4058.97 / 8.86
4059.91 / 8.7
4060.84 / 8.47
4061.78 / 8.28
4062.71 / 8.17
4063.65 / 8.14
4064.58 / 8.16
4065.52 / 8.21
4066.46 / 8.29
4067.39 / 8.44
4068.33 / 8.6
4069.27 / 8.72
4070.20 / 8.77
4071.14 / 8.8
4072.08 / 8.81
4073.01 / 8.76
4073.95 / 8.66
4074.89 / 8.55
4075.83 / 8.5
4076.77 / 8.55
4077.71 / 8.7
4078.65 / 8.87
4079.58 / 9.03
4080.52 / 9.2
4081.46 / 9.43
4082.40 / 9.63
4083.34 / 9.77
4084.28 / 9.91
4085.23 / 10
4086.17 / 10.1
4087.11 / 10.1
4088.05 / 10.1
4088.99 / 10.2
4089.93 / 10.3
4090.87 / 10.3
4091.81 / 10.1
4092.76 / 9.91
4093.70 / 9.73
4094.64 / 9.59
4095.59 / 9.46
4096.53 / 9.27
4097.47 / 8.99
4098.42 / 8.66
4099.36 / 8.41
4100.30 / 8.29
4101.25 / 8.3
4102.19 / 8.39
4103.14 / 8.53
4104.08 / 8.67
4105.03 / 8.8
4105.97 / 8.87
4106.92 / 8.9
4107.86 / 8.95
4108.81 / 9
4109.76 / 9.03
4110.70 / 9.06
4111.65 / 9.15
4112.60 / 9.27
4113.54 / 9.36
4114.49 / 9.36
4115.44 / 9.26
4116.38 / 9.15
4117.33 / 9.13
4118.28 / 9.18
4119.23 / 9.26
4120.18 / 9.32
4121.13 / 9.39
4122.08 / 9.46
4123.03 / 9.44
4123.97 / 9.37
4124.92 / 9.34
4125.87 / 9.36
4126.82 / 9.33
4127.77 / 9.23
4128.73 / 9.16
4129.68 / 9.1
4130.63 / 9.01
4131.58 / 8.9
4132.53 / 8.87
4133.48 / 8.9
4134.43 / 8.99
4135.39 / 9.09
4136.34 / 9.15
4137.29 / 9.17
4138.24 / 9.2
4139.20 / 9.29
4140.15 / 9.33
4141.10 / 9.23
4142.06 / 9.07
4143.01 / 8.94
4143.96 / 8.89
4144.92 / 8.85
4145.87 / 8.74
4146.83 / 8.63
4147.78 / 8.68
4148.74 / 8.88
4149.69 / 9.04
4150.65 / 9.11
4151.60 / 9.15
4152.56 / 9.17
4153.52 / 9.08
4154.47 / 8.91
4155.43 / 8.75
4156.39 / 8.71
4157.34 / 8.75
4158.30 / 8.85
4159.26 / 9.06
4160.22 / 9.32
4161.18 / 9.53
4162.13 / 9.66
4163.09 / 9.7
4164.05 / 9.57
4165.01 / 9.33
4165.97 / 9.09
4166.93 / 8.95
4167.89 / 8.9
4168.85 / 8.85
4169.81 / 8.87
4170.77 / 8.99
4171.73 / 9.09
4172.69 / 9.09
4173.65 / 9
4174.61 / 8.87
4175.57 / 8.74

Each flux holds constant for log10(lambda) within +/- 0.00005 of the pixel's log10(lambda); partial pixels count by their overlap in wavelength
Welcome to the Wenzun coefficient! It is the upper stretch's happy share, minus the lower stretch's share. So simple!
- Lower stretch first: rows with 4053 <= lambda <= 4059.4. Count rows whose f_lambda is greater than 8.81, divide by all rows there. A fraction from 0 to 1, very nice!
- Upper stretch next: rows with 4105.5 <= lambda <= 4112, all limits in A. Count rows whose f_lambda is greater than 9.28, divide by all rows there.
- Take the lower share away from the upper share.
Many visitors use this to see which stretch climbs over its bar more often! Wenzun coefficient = -1.0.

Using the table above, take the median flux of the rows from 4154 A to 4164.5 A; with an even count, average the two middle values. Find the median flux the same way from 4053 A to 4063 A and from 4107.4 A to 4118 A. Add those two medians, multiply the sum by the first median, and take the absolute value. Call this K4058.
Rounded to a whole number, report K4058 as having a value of 164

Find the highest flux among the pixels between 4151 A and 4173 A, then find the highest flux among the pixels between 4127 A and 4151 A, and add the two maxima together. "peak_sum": 19.0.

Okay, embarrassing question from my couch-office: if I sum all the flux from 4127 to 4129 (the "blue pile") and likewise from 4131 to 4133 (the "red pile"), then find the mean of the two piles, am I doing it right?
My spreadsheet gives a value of 18.1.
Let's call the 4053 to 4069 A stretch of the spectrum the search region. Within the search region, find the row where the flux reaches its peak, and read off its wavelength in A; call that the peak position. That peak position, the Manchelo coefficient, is 4053.37 A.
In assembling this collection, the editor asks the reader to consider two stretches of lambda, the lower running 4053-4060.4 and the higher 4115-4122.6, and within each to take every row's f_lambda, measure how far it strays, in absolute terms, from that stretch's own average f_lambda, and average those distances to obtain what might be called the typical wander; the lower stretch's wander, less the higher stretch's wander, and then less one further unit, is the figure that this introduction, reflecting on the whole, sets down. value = -0.88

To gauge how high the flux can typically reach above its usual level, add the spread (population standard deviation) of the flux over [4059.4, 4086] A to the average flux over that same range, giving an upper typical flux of 9.3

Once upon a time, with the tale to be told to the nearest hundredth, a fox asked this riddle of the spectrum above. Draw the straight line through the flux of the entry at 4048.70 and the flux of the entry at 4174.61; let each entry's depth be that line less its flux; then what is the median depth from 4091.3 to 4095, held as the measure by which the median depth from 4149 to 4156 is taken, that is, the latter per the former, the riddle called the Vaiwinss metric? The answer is 0.22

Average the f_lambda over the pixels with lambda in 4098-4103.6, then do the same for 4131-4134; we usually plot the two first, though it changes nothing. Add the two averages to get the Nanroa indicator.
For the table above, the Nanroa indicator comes 17.3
